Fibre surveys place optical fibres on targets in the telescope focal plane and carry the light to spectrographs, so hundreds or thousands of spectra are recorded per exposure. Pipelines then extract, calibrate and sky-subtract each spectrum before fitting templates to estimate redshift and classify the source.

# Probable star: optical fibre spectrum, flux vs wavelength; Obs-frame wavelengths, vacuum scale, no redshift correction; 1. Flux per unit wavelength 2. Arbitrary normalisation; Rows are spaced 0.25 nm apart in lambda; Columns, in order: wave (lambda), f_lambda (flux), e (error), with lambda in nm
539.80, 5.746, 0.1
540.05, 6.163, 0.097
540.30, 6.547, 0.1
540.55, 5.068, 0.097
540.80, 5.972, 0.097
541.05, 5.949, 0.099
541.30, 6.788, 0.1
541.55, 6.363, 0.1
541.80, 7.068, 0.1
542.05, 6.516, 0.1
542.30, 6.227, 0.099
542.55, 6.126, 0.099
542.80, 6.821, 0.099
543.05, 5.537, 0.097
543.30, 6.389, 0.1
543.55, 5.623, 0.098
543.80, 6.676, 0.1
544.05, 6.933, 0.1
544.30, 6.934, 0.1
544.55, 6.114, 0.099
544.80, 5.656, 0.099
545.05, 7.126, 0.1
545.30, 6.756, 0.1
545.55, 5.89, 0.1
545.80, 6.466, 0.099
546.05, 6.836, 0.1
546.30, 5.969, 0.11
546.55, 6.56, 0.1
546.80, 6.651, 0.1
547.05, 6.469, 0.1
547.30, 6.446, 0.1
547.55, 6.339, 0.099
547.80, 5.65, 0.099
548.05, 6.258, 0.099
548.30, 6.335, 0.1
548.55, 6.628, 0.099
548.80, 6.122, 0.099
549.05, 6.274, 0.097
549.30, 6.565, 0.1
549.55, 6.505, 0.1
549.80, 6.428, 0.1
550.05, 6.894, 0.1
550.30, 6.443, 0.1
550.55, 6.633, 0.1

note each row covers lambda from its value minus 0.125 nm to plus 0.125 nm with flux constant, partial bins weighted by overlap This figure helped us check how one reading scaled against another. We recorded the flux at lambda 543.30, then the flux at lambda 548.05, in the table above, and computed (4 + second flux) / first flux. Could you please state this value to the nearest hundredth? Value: 1.61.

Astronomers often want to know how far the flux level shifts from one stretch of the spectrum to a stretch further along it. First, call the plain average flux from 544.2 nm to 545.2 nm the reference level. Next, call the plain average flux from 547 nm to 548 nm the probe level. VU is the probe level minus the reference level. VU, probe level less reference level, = -0.2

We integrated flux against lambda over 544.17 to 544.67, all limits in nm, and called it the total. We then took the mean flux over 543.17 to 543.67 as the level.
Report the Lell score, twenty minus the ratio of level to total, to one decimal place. 18.2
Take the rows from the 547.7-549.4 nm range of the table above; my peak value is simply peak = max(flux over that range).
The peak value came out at 6.628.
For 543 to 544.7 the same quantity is 6.934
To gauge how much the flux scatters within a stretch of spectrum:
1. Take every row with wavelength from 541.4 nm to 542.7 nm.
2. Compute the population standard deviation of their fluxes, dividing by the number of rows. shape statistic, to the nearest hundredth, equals 0.33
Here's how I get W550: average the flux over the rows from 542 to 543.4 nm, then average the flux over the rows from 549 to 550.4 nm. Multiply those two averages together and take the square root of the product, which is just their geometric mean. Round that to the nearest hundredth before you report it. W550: 6.39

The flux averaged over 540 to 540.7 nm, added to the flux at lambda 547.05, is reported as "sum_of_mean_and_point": 12.4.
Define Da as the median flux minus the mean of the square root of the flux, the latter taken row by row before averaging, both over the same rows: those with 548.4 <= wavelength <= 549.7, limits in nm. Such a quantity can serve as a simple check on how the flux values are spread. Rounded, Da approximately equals 3.97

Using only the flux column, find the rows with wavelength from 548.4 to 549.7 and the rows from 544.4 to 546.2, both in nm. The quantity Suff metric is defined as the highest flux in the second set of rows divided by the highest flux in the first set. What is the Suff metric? 1.08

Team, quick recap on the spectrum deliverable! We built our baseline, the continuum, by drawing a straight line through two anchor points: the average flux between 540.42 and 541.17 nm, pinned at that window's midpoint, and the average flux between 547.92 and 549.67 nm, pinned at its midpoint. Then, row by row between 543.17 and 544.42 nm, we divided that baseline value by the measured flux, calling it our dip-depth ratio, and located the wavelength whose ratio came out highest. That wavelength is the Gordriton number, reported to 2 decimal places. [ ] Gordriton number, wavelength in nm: 543.55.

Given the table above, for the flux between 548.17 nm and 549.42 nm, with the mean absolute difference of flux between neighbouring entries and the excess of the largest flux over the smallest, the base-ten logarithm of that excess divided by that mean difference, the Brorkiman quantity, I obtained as 0.21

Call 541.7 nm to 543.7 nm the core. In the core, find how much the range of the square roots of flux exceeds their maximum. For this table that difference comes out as -2.35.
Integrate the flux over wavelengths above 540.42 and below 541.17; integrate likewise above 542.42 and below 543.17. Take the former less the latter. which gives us -0.37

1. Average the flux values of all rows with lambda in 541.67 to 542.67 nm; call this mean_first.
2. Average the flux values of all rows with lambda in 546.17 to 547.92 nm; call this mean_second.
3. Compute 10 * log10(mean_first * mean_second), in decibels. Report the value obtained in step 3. 16.1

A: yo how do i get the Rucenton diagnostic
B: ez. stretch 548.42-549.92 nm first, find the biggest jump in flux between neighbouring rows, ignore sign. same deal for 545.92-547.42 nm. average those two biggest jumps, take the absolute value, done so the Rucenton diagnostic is 0.7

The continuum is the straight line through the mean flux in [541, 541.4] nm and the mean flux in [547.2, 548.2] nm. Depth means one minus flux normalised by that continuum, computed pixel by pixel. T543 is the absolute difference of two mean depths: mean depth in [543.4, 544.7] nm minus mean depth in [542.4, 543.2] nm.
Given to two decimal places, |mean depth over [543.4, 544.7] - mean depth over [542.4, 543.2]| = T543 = 0.05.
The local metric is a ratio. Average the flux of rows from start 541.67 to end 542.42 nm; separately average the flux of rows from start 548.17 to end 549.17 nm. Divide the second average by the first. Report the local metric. 0.96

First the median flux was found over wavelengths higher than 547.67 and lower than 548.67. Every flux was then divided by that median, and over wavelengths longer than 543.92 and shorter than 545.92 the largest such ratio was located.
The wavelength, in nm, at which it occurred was 545.05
